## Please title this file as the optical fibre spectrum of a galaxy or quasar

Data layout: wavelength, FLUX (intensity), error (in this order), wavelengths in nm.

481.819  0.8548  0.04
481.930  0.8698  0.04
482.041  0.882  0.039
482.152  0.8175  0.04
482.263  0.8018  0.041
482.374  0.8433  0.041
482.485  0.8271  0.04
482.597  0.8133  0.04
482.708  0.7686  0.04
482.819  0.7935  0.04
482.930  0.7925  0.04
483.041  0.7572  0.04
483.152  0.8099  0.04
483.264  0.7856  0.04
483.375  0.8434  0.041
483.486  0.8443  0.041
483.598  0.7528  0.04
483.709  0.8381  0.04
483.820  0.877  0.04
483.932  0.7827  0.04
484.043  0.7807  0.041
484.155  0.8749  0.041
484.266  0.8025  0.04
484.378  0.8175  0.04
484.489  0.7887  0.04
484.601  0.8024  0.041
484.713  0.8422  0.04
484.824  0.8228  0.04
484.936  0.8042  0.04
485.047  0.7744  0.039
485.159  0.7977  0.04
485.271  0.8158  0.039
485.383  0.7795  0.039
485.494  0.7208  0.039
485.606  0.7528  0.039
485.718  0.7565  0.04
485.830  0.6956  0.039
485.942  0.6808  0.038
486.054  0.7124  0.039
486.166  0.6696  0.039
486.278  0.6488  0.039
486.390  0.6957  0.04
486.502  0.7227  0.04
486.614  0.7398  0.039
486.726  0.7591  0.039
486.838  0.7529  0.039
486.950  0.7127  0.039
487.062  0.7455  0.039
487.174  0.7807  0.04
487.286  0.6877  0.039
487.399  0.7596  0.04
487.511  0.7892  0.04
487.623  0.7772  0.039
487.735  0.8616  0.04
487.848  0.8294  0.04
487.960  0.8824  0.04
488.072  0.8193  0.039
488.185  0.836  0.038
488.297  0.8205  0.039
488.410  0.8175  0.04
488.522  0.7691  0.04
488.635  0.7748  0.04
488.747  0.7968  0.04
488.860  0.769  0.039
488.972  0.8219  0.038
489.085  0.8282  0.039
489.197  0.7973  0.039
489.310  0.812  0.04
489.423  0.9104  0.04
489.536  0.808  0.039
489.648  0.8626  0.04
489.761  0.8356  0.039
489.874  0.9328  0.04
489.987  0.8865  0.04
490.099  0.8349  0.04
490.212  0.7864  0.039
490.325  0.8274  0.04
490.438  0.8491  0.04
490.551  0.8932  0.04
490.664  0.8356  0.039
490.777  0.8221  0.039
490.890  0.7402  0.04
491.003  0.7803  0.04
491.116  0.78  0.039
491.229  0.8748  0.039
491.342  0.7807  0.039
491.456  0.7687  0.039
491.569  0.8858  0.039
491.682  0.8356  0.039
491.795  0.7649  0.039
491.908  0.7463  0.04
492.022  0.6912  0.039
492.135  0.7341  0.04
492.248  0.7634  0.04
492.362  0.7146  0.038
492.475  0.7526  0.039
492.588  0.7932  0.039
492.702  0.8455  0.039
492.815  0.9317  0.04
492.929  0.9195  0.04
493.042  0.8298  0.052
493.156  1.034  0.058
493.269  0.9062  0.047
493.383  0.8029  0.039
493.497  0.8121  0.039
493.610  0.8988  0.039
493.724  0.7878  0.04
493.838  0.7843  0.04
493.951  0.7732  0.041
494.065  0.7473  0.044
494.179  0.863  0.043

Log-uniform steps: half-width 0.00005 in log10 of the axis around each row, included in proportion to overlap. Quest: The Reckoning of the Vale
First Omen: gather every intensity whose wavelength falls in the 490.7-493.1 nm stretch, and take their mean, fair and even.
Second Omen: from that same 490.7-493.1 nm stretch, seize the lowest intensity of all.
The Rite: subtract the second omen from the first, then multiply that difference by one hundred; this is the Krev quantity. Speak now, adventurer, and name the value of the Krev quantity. 10.7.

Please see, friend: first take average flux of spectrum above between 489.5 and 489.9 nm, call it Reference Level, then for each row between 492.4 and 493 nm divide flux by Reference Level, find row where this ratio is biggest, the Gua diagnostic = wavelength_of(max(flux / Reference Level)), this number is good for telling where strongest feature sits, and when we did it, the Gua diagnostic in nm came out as 492.815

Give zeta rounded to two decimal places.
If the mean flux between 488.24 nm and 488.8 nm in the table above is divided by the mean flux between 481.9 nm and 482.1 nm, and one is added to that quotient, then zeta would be 1.91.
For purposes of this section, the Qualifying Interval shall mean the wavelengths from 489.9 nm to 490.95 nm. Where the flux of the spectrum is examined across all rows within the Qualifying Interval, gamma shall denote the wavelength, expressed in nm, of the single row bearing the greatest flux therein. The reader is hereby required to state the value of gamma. 490.551 nm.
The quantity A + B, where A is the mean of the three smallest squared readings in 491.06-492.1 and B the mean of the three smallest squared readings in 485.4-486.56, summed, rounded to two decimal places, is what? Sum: 0.98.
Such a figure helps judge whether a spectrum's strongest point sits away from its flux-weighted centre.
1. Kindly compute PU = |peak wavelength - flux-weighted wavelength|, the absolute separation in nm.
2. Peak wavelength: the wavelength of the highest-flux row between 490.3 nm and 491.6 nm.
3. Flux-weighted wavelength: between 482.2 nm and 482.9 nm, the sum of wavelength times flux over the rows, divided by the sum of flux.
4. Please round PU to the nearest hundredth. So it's 8.01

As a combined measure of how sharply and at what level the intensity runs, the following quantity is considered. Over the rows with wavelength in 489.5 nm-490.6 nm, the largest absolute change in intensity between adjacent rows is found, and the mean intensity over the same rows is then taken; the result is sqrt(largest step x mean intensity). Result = 0.288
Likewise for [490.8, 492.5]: 0.301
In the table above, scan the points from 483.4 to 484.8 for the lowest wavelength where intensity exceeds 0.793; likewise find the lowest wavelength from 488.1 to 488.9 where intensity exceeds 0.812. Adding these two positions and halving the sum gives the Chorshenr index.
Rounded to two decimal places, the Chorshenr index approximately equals 485.84 nm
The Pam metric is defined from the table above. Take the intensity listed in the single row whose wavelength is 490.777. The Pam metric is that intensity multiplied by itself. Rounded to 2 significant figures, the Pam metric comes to 0.68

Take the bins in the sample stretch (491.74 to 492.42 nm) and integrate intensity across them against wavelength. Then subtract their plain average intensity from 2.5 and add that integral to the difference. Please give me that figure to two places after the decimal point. 2.26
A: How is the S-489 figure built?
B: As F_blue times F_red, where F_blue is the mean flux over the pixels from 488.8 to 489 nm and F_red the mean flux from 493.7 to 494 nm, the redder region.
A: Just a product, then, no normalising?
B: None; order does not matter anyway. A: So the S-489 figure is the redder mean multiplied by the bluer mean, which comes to 0.62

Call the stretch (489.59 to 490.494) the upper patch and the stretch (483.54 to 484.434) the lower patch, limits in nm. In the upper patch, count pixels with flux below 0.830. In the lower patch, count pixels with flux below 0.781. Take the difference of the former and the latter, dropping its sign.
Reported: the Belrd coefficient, 0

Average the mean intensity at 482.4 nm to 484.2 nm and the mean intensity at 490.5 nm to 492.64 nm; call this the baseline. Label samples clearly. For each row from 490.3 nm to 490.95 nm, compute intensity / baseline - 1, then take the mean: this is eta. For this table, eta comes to 0.037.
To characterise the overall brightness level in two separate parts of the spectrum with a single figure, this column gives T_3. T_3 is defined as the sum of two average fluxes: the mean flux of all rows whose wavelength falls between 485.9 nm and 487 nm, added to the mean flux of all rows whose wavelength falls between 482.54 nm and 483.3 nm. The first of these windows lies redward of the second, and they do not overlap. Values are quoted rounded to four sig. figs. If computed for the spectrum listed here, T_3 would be 1.498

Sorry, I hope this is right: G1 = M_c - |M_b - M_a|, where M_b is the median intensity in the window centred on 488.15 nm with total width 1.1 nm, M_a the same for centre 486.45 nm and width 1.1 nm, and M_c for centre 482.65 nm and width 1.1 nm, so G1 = 0.70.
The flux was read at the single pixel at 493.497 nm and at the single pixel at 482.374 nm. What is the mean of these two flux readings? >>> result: 0.83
